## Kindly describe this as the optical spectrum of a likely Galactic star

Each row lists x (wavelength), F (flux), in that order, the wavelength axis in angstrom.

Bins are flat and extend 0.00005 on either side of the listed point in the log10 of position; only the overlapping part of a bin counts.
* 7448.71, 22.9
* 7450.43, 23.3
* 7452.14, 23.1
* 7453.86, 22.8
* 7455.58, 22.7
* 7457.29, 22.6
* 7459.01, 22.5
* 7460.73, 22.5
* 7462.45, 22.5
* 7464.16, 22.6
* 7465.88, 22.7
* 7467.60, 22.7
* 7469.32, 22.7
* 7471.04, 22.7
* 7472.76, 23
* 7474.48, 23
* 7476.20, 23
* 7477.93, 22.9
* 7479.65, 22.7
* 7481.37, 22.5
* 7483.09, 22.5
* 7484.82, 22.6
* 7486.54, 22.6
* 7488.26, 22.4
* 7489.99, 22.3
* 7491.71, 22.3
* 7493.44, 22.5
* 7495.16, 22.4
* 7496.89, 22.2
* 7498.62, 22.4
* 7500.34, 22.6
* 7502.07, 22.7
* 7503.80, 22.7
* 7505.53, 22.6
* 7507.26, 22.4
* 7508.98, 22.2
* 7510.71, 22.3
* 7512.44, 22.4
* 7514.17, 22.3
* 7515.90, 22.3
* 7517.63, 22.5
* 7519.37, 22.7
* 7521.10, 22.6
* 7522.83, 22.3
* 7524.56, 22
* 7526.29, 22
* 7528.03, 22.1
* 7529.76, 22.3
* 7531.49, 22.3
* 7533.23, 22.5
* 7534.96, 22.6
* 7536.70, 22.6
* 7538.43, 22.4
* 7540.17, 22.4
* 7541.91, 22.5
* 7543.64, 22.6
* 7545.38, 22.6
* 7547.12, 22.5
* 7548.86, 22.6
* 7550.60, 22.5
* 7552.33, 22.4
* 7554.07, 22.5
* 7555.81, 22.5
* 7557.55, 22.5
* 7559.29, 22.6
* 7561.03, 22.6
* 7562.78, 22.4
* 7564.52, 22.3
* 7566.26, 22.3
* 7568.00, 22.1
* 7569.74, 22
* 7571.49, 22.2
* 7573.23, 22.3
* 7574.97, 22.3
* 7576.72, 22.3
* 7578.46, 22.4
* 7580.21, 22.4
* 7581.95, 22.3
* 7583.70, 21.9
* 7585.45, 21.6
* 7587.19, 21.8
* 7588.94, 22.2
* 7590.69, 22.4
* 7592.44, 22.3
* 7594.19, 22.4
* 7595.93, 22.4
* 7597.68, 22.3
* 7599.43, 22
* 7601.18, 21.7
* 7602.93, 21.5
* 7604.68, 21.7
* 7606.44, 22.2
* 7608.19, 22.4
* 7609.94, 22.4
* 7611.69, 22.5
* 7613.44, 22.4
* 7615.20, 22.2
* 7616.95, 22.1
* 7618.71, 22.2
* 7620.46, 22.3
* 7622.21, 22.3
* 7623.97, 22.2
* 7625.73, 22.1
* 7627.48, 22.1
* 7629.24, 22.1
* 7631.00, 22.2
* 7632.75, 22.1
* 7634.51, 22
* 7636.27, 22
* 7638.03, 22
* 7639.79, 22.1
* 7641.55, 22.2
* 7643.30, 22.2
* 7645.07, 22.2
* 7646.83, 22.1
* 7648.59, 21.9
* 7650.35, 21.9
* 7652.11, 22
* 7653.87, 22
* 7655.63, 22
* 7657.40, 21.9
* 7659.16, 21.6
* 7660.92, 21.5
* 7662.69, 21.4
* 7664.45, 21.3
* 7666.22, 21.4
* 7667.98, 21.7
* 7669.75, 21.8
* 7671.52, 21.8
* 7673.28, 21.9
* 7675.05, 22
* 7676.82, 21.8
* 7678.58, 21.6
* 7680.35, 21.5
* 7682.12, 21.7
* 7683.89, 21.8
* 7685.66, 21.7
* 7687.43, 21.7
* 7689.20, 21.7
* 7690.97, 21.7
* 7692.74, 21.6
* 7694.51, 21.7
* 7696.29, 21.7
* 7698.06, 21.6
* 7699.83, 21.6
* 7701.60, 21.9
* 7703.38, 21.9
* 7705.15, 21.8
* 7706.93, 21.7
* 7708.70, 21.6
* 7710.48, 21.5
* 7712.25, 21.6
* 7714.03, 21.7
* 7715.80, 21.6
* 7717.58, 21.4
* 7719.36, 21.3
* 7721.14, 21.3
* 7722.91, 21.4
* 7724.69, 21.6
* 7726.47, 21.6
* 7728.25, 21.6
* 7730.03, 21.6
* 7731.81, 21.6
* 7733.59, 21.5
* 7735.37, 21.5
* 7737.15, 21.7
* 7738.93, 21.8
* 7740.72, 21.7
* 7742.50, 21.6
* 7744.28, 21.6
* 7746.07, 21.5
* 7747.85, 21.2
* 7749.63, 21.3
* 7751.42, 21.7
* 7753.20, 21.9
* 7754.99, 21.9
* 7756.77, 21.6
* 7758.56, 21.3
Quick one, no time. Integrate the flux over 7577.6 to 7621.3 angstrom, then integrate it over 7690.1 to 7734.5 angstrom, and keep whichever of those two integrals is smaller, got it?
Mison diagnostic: 959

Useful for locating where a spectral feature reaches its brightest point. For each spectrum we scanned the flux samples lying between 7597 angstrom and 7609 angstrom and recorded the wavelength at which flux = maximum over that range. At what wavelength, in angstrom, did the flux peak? 7608.19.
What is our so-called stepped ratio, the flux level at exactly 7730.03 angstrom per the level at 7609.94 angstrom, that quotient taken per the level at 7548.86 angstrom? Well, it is 0.0427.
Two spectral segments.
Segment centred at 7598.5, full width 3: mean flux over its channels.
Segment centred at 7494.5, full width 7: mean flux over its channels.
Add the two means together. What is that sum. 44.5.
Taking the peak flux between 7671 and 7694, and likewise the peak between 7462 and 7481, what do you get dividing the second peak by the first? 1.05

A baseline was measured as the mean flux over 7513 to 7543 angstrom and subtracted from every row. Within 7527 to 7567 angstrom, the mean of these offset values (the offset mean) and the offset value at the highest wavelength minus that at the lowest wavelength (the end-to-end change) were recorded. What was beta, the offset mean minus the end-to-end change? -0.12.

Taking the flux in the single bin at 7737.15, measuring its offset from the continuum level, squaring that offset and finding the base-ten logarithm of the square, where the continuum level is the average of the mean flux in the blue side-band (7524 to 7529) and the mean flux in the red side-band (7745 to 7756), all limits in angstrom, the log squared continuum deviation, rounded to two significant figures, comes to -1.9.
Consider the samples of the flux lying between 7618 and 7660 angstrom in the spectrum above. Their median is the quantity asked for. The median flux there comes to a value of 22.1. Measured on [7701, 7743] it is 21.6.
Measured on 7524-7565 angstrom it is 22.5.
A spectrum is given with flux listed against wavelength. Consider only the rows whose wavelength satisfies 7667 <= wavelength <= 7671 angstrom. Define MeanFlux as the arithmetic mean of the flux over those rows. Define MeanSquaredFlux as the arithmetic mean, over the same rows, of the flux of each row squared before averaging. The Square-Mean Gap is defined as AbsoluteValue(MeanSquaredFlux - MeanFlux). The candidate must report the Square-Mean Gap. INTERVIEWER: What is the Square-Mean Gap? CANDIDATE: 451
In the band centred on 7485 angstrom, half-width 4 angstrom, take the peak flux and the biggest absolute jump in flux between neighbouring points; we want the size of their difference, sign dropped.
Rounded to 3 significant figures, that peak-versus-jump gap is 22.4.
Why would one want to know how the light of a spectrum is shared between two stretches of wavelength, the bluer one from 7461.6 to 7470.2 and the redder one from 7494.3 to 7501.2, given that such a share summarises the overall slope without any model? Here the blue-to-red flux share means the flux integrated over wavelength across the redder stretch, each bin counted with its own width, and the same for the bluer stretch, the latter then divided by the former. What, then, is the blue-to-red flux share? 1.3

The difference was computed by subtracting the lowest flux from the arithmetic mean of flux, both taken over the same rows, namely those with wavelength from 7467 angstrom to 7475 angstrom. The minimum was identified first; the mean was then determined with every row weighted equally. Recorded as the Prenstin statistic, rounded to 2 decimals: 0.12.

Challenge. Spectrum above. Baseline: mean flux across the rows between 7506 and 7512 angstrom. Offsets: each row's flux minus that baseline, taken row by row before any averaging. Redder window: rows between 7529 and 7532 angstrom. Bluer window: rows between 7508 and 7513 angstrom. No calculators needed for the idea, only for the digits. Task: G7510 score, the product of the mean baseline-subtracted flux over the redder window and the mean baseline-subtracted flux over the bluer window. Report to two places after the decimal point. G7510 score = 0.00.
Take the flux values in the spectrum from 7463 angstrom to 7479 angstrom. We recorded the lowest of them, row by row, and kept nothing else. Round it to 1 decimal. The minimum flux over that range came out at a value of 22.6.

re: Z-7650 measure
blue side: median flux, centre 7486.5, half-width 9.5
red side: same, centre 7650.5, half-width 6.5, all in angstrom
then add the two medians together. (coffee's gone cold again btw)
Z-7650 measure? 44.5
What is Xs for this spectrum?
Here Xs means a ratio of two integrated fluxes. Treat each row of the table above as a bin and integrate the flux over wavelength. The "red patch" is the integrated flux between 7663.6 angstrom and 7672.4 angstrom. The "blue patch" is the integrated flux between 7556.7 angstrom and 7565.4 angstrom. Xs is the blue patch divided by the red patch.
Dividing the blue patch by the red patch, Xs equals 1.03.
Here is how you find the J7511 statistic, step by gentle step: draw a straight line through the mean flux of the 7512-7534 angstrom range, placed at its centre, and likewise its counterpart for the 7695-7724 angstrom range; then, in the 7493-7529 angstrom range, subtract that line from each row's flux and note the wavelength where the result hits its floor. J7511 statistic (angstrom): 7524.56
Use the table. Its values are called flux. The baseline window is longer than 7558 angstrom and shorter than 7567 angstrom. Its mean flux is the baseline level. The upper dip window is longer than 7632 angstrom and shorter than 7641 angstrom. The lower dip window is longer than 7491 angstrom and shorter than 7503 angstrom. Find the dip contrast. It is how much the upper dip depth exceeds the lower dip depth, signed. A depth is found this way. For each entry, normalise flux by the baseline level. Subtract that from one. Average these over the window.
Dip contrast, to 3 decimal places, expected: 0.018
